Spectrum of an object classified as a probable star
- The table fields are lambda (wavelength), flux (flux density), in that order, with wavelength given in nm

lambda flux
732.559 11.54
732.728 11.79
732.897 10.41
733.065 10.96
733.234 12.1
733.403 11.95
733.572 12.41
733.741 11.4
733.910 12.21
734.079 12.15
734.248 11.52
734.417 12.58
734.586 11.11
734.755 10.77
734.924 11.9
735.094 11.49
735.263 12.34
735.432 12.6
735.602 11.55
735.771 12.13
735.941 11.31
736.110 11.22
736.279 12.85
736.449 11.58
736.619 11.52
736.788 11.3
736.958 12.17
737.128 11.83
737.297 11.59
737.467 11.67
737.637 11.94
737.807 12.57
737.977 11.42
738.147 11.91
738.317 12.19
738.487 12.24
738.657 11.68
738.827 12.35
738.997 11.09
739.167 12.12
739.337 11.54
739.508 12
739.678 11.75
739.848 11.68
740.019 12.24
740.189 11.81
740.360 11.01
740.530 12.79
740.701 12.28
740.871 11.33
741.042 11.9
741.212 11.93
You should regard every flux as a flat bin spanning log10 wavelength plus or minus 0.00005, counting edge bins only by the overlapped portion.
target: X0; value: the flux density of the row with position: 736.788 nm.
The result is 11.3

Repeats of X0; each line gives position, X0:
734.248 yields 11.52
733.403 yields 11.95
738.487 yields 12.24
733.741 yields 11.4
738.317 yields 12.19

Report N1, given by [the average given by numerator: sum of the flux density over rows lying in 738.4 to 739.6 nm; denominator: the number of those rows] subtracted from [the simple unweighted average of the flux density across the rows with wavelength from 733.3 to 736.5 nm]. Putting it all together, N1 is -0.01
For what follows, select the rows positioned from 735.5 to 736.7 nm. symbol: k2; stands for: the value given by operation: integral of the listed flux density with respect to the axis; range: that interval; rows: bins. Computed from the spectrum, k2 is 14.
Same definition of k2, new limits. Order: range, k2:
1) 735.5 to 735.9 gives 5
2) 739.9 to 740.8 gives 11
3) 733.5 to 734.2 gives 8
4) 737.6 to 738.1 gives 6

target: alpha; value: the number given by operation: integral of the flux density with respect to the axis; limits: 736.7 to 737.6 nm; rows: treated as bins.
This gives 10.56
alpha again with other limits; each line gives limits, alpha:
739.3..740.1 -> 9.48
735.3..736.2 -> 10.63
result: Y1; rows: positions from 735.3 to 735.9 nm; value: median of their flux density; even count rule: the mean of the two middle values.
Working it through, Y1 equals 12.1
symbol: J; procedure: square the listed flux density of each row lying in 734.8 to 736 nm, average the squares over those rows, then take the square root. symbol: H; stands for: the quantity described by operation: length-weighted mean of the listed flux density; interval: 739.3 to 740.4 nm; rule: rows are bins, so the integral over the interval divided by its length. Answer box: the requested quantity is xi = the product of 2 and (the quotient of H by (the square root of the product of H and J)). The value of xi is 1.99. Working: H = 11.7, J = 11.9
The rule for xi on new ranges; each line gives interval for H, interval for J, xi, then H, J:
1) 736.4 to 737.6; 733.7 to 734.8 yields 2.00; 11.7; 11.7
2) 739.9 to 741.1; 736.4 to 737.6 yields 2.02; 11.9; 11.7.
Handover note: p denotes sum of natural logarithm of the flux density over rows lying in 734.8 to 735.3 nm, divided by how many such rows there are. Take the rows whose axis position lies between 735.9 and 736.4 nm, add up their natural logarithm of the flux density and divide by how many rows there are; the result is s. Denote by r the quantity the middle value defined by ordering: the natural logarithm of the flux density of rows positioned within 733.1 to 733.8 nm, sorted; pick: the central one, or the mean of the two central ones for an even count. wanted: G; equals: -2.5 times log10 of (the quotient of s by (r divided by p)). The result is -0.975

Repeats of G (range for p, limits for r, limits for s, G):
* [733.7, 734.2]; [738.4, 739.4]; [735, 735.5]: -0.994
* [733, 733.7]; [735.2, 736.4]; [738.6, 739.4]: -0.968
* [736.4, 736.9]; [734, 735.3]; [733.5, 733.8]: -0.975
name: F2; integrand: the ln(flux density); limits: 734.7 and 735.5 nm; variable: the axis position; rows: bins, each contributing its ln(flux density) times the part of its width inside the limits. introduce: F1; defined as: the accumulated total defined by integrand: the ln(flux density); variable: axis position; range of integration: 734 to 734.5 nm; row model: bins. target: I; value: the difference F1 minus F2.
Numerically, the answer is -0.7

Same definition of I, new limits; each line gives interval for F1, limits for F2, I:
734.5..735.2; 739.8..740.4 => 0.2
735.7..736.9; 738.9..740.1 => 0.0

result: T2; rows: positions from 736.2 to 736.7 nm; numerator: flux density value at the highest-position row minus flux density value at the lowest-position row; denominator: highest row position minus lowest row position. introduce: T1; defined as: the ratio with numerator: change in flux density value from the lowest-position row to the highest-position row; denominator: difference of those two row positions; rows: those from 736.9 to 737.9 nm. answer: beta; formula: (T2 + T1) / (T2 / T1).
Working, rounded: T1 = 0.5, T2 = -3.9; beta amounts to 0.4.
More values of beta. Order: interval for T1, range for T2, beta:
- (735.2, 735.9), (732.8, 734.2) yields -0.3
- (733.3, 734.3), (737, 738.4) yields 0.3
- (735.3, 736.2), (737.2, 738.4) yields 5.0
